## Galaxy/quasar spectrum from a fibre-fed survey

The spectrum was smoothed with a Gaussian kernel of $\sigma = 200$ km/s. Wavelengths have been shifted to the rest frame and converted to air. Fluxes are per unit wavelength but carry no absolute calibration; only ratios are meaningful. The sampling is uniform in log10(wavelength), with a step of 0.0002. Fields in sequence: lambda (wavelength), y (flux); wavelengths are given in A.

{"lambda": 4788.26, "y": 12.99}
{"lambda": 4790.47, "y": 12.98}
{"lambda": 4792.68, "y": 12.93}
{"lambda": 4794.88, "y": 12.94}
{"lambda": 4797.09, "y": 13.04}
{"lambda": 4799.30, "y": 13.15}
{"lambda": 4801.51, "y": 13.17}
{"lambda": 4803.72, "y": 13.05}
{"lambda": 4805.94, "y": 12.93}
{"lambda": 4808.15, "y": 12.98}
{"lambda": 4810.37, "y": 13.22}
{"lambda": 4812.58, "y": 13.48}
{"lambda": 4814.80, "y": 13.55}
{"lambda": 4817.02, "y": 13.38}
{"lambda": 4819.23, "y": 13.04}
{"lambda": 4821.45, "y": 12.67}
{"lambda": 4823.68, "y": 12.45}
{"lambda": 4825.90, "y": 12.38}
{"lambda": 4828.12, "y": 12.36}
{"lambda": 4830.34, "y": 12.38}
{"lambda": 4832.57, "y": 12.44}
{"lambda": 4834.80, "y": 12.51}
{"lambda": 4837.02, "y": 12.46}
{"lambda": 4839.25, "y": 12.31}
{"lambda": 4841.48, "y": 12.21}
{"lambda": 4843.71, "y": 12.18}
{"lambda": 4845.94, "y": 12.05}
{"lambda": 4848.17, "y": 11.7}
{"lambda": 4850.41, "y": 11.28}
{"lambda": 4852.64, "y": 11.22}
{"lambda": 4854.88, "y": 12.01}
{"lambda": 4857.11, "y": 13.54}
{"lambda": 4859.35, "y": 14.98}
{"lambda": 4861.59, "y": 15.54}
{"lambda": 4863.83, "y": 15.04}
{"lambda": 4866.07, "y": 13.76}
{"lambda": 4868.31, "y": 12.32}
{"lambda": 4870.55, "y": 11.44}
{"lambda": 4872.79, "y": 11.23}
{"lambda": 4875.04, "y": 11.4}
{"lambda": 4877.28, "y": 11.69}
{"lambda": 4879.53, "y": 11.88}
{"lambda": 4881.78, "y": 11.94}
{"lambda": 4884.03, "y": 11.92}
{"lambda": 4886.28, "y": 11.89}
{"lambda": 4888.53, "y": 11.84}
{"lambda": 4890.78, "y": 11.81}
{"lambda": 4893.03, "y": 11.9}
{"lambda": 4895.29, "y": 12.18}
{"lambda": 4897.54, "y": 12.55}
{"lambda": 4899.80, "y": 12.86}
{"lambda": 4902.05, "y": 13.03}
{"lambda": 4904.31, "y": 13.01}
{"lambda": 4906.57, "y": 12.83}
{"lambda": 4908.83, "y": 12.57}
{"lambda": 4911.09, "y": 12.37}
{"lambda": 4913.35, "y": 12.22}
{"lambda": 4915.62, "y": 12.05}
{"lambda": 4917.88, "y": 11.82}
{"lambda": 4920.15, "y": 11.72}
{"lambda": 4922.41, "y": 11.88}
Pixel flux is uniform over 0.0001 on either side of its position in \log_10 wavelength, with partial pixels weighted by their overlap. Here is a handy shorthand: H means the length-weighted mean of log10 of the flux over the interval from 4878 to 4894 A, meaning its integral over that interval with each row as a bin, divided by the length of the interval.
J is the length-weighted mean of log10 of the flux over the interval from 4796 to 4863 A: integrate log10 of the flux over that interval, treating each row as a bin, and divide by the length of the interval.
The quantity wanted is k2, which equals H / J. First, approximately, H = 1.07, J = 1.11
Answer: 0.97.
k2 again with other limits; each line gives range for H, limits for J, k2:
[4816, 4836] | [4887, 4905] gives 1.01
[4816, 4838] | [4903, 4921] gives 1.01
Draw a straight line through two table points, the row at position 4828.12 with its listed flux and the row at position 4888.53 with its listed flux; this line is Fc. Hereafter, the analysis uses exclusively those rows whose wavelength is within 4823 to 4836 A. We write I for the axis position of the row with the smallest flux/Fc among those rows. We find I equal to 4828.12 A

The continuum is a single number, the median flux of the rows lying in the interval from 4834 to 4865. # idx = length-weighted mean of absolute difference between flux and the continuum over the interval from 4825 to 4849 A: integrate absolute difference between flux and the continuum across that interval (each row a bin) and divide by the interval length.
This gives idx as 0.17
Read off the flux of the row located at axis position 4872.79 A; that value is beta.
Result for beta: 11.23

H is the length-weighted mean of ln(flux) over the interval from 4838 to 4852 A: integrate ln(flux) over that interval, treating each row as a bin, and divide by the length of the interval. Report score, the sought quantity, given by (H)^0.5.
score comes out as 1.57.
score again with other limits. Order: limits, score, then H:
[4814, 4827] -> 1.60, 2.56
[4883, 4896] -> 1.57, 2.48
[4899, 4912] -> 1.60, 2.55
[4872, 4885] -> 1.57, 2.46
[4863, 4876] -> 1.59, 2.52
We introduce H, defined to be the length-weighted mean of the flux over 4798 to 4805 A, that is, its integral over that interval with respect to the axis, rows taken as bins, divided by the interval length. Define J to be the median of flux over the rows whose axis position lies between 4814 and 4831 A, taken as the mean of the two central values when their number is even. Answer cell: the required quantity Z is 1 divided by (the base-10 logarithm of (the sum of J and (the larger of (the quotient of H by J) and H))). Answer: 0.710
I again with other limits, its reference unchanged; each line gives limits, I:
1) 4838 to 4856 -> 4852.64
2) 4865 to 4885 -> 4872.79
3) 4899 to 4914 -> 4913.35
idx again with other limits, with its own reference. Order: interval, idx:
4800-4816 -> 0.94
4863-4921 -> 0.56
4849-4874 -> 1.42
